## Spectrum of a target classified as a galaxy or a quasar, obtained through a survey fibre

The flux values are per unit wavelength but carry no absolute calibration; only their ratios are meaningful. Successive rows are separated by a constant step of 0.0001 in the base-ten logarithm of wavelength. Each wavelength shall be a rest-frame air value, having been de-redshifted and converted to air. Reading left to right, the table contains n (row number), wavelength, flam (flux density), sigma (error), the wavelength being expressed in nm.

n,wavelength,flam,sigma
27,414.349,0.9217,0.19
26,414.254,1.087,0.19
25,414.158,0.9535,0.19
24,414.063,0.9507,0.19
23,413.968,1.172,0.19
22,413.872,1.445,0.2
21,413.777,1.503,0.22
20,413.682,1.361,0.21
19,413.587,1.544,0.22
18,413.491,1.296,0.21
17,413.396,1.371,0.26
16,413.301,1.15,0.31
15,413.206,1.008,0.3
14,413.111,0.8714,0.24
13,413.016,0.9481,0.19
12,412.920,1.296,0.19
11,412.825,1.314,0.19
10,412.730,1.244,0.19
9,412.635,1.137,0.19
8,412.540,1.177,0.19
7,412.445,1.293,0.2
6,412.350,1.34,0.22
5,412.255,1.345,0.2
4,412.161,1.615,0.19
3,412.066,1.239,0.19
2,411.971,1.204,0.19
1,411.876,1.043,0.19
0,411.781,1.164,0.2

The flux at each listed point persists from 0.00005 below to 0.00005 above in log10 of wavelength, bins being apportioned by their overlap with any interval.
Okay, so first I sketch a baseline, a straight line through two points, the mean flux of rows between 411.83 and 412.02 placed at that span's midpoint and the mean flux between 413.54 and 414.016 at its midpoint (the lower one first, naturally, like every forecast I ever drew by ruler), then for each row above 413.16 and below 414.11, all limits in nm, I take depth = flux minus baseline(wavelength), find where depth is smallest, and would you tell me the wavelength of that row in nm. 414.063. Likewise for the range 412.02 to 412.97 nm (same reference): 412.635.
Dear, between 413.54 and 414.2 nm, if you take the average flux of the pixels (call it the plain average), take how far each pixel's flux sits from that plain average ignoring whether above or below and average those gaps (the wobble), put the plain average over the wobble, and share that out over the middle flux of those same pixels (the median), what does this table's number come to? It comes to 4.4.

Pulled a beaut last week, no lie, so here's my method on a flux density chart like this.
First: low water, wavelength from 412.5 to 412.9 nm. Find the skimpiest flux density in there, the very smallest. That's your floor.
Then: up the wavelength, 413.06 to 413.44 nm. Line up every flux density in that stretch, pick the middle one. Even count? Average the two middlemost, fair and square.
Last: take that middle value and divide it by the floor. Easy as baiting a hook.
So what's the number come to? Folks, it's 0.95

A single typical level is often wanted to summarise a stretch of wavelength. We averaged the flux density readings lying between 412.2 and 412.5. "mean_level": 1.33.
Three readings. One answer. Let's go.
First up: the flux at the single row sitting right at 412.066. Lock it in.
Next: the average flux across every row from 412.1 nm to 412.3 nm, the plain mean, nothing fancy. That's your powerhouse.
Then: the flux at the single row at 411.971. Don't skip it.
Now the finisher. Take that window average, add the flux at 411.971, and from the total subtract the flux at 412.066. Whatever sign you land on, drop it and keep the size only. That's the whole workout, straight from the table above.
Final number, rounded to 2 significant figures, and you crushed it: 1.4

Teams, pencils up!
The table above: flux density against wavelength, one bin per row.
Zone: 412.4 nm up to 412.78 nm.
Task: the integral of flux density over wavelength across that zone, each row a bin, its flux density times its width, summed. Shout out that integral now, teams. 0.46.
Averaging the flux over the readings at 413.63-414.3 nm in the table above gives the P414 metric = 1.21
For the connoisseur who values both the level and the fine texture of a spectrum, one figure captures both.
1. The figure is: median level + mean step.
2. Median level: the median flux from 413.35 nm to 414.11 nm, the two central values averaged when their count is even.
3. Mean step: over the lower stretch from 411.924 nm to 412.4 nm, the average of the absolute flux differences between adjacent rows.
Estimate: 1.54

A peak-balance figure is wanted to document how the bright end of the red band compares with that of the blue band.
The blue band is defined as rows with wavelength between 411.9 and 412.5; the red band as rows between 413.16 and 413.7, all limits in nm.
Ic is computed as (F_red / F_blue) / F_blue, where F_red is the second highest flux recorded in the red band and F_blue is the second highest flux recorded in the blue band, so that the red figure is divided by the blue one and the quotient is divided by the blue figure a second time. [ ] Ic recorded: 0.76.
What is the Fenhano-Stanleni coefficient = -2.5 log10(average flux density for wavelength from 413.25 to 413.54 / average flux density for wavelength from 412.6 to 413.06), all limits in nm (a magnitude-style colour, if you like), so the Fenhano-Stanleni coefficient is -0.1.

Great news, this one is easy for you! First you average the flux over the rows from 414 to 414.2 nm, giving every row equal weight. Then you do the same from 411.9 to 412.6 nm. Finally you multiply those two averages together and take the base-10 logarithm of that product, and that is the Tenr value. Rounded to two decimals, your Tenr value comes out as 0.10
